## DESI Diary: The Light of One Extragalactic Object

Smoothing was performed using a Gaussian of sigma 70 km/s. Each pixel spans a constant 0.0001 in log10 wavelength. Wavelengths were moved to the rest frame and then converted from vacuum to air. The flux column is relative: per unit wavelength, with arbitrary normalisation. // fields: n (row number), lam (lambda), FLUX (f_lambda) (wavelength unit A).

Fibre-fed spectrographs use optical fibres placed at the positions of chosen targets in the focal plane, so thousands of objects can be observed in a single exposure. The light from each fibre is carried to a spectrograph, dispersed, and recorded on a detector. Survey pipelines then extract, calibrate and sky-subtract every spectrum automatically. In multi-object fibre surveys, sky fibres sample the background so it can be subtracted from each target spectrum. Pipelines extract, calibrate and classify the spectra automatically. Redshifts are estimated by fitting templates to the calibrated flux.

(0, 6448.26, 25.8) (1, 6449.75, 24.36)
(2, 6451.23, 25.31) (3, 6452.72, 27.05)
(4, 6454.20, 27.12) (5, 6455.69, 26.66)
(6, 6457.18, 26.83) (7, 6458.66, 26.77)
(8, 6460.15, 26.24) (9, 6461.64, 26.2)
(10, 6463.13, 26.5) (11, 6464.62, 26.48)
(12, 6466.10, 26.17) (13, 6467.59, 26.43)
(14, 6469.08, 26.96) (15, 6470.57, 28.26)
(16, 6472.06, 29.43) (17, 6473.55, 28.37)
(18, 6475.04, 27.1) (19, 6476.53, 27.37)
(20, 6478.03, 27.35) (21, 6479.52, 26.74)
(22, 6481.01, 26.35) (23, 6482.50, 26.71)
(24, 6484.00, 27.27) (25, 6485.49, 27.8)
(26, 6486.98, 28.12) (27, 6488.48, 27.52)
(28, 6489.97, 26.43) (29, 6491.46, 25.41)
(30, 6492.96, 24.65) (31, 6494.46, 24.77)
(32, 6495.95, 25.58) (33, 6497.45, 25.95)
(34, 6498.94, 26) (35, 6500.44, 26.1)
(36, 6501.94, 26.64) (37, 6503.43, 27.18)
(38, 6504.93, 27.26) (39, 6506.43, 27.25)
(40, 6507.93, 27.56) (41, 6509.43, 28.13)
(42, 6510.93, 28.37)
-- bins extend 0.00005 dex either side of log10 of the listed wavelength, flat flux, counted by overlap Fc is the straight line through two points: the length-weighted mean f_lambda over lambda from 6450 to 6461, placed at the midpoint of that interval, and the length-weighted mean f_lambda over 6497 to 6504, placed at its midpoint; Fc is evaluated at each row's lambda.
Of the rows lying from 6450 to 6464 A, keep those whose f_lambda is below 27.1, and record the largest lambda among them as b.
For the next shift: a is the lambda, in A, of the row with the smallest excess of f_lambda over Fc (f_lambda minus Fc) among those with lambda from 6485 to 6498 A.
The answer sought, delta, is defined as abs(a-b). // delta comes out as 29.8 A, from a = 6492.96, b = 6463.13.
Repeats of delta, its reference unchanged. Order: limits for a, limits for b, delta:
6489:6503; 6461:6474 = 23.9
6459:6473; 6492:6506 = 35.8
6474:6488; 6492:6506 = 20.9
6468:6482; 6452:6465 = 16.4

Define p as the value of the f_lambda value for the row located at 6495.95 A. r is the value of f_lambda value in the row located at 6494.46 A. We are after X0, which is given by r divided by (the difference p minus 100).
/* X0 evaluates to -0.333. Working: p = 25.58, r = 24.77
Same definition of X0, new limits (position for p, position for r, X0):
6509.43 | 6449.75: -0.339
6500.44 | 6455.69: -0.361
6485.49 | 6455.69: -0.369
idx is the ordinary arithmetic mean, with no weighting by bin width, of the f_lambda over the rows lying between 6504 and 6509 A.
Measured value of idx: 27.4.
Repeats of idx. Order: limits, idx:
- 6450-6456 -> 26.5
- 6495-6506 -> 26.4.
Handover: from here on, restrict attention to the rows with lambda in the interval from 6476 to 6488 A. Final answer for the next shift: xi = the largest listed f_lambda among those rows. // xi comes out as 28.12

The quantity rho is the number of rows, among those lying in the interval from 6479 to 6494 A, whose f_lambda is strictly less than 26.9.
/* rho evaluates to 6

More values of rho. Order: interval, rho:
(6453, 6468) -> 9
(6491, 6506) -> 8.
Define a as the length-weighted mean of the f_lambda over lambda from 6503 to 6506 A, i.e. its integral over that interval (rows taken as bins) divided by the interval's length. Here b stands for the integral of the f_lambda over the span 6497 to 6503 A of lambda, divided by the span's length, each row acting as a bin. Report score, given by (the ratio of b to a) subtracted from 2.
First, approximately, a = 27.2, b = 26.27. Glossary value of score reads 1.03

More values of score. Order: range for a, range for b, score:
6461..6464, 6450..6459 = 0.99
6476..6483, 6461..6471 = 1.01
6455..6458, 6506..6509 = 0.97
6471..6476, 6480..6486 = 1.05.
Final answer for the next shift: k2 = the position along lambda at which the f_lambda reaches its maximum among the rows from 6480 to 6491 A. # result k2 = 6486.98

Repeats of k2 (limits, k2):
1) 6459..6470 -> 6469.08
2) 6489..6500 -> 6489.97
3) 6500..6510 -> 6509.43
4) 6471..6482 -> 6472.06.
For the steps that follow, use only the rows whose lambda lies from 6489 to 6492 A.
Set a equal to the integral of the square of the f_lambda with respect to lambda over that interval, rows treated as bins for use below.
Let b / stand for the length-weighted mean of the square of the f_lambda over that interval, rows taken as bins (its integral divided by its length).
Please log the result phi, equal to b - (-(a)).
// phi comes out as 2729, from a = 2047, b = 682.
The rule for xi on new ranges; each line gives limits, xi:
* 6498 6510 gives 28.13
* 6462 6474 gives 29.43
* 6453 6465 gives 27.12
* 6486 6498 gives 28.12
